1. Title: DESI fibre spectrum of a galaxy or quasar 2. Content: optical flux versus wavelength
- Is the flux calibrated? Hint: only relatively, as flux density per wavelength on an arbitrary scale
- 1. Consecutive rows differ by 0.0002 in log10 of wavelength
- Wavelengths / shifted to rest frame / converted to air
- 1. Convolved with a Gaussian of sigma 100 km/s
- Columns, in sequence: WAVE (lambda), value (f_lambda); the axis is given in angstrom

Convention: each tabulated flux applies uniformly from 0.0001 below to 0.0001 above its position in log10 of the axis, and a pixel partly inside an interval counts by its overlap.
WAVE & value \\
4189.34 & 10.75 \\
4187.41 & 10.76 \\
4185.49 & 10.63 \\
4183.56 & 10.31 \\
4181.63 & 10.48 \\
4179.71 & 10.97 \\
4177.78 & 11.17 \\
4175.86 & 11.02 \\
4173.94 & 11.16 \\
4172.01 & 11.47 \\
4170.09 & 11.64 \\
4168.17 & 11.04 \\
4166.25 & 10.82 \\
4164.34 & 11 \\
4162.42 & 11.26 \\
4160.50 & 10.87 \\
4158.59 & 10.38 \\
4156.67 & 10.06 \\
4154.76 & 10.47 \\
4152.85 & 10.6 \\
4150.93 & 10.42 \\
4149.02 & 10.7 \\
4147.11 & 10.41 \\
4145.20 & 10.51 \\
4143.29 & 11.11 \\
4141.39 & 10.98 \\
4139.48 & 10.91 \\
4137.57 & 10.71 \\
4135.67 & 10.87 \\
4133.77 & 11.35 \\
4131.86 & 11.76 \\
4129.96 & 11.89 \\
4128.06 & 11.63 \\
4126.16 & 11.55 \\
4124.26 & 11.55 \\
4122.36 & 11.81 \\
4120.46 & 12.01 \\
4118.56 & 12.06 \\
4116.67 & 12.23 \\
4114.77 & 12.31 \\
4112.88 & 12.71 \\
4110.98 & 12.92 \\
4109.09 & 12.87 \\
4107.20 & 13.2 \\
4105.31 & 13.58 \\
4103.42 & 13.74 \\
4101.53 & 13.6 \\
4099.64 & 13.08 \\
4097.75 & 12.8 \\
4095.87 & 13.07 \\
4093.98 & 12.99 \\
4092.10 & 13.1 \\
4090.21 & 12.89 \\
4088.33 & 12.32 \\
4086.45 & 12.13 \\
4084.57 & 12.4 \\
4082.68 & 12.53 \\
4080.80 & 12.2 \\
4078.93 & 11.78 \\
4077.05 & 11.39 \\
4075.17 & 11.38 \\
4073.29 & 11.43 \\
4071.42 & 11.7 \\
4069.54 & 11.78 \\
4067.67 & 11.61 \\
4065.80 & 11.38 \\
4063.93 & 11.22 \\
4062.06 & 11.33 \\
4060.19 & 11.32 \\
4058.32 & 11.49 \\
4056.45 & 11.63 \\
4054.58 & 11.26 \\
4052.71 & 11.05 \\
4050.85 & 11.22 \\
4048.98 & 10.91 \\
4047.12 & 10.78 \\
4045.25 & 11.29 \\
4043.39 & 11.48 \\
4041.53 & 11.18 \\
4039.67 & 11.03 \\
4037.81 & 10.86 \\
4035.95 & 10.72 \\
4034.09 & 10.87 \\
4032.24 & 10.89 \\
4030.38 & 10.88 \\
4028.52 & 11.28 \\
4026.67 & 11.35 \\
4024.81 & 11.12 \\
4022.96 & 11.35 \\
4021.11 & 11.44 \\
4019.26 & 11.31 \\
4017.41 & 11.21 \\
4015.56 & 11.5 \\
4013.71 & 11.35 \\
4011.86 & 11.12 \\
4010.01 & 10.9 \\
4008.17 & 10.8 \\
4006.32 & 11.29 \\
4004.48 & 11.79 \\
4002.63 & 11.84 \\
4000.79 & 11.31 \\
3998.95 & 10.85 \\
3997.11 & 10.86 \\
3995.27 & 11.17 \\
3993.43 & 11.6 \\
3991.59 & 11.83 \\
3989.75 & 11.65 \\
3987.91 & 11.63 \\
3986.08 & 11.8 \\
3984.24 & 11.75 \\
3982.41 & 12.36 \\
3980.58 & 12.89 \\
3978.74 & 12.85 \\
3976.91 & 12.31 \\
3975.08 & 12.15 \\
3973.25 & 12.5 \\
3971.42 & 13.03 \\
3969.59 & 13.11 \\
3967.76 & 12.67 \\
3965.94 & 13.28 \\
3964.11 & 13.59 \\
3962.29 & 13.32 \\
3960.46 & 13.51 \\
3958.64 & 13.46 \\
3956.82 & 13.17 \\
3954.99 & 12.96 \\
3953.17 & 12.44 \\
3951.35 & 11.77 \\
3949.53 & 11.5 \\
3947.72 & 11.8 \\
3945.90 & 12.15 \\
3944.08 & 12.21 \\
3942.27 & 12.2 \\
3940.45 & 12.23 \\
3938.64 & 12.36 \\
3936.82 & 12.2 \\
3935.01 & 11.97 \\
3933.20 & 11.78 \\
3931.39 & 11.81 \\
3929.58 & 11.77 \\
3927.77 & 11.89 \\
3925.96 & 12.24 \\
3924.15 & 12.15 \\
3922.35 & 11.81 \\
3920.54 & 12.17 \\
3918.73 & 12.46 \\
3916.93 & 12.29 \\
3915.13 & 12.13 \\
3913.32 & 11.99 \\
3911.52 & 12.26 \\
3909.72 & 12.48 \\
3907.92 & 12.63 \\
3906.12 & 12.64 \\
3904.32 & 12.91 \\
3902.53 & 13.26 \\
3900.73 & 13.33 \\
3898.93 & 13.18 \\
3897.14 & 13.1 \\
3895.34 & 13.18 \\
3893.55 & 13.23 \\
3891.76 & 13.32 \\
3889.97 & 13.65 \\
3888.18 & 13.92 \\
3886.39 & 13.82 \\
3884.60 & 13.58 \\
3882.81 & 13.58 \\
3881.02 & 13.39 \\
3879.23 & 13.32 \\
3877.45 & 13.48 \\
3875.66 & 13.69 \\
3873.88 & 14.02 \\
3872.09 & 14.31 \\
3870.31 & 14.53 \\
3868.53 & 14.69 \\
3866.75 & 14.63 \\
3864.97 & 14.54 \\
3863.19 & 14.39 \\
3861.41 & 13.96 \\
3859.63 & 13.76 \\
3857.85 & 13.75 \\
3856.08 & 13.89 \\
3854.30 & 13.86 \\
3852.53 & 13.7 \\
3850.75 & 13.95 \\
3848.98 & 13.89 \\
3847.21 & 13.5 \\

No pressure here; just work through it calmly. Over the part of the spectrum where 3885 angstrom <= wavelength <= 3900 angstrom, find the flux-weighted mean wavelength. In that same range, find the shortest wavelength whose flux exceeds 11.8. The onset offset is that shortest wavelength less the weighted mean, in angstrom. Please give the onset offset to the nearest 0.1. -6.2 angstrom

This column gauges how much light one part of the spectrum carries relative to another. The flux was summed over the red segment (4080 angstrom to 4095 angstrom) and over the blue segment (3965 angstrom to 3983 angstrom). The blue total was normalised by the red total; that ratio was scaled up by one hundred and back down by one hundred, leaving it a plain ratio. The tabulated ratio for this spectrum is 1.3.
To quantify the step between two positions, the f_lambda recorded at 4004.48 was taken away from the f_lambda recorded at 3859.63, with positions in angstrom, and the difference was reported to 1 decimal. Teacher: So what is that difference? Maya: 2.0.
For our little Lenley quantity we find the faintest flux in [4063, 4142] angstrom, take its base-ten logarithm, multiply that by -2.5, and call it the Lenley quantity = -2.57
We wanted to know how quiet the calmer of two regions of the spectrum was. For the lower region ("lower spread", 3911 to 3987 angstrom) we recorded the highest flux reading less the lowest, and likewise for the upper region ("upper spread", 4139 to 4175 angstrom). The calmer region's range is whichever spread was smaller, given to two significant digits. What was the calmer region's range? 1.6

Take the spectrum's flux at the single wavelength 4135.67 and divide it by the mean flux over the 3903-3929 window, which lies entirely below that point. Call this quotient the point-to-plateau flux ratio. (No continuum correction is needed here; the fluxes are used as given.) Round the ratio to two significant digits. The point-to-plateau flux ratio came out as 0.88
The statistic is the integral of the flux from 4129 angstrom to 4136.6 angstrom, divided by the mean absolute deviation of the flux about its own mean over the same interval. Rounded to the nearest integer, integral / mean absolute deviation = 244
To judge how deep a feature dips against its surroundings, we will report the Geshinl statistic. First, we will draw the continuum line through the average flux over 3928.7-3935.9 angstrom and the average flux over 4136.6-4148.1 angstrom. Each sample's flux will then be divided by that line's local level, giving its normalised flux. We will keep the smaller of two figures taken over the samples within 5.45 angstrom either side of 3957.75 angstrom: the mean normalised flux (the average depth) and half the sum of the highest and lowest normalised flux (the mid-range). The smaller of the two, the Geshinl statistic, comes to 1.11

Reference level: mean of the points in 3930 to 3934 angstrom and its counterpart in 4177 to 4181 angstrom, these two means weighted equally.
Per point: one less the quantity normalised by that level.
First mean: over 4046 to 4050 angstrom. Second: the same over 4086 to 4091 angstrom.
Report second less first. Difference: -0.14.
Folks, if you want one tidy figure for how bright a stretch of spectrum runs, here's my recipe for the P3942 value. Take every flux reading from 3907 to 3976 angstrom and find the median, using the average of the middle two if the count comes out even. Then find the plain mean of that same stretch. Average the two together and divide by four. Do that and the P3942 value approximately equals 3.08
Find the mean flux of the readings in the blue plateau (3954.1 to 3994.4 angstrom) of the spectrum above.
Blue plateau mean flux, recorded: 12.6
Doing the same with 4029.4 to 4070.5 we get 11.2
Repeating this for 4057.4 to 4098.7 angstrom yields 12.0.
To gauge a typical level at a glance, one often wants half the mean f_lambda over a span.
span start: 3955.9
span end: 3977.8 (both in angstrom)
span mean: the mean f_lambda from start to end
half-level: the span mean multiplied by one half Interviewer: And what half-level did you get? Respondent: 6.5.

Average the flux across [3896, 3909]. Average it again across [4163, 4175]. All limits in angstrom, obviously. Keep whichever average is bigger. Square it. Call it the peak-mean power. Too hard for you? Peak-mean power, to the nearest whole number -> 169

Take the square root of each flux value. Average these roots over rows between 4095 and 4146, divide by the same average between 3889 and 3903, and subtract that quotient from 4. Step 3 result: 3.05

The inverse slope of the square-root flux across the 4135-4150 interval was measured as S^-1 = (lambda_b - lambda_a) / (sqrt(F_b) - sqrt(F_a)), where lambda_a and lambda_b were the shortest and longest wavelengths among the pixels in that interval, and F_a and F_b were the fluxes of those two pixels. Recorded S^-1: -516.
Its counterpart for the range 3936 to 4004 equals -1268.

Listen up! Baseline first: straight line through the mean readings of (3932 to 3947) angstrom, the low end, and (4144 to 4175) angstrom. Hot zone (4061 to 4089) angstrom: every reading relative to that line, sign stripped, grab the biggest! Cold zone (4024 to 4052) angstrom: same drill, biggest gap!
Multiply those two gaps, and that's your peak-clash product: 1.0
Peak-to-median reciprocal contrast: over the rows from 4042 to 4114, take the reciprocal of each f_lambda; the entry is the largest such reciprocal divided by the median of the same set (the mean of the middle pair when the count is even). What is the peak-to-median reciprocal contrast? 1.09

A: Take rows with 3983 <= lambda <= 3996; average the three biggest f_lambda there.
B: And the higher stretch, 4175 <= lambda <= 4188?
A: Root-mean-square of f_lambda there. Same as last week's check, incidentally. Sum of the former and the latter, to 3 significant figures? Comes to 22.6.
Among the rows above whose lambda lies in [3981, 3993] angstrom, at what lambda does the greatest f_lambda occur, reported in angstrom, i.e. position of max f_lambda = 3982.41 angstrom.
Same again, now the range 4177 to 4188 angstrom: 4177.78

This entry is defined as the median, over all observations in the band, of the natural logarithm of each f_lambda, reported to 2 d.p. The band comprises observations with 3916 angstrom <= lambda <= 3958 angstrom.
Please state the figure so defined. 2.50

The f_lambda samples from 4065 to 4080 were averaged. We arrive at 11.6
